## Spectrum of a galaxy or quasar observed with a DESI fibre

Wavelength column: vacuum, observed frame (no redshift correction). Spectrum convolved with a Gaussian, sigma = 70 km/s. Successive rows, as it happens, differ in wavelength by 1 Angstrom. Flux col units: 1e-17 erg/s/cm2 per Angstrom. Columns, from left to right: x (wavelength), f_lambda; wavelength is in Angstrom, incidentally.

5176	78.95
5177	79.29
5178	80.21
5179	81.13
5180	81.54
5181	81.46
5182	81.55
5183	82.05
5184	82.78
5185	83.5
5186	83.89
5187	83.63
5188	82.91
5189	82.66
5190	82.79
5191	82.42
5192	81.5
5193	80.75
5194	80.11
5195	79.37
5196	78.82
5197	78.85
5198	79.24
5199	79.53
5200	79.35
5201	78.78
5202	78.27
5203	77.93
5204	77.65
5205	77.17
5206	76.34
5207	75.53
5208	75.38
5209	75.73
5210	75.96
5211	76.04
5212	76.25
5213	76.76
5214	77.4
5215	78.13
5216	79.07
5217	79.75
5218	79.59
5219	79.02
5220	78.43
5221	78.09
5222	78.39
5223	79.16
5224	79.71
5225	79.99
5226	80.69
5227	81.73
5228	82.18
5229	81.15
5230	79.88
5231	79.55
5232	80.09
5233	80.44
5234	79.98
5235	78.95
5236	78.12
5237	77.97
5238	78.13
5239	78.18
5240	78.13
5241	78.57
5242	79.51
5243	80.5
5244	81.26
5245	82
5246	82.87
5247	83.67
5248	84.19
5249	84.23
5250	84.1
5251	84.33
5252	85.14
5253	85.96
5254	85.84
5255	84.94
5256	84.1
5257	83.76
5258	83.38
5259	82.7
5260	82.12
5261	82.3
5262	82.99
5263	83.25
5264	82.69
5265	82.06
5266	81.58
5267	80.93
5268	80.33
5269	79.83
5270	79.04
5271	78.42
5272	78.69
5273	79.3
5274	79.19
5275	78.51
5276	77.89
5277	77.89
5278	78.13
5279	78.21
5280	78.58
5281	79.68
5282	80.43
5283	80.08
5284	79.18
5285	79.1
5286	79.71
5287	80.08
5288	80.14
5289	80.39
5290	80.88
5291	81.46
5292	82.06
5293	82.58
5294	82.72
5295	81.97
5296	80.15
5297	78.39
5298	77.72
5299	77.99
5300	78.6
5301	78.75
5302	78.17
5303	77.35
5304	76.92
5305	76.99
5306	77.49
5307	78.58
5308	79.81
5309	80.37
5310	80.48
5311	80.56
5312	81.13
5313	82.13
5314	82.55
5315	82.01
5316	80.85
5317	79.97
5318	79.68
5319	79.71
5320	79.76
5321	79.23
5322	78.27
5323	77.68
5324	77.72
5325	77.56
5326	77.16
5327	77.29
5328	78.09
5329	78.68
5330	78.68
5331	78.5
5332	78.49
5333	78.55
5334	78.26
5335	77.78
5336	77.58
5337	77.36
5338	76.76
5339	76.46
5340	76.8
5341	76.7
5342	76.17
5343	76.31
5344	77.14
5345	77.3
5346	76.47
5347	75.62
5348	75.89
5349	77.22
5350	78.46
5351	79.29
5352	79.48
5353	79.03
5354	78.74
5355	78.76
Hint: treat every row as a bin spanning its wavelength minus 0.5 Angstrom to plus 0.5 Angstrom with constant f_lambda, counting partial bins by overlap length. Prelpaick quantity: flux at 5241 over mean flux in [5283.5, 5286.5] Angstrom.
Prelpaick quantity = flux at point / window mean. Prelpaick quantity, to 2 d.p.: 0.99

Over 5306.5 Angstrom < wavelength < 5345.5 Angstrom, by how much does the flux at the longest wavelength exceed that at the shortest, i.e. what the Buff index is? -1.3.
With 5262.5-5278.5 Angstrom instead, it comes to -5.1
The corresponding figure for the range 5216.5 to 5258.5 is 3.6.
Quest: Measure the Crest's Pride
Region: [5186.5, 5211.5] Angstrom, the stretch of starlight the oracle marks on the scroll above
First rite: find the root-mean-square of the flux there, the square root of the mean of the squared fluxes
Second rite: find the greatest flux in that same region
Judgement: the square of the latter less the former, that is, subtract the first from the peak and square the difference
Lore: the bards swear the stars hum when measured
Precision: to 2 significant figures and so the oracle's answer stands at 20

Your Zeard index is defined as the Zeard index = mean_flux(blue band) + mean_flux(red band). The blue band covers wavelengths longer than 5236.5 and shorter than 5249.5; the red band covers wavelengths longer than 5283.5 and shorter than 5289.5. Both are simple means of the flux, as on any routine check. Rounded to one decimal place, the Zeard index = 160.5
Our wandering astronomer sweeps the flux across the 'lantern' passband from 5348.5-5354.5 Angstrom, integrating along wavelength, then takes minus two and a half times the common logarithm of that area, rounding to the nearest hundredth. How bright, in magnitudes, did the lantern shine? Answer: -6.69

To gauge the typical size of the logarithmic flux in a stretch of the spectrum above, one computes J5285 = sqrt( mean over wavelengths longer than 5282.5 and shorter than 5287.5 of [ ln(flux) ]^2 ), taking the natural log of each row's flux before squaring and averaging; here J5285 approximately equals 4.38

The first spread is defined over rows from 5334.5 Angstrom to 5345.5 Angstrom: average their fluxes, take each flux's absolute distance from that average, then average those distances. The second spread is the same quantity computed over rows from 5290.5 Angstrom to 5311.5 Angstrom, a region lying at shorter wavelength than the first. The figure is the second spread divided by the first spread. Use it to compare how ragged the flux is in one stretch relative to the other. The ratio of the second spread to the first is 3.7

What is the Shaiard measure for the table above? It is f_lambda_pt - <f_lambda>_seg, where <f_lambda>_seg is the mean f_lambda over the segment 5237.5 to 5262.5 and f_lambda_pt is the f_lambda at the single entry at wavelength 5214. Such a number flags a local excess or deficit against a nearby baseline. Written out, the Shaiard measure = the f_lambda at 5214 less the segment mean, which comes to -5.1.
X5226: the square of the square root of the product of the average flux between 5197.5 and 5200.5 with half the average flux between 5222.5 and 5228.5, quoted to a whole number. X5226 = 3198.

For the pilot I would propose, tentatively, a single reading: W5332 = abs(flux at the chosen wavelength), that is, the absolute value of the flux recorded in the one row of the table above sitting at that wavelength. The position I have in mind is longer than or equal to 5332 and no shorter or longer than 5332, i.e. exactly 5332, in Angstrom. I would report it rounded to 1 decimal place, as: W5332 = 78.5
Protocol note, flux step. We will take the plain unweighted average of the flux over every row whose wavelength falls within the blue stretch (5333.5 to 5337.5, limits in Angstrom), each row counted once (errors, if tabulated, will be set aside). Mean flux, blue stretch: 78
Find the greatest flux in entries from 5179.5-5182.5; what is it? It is 81.55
